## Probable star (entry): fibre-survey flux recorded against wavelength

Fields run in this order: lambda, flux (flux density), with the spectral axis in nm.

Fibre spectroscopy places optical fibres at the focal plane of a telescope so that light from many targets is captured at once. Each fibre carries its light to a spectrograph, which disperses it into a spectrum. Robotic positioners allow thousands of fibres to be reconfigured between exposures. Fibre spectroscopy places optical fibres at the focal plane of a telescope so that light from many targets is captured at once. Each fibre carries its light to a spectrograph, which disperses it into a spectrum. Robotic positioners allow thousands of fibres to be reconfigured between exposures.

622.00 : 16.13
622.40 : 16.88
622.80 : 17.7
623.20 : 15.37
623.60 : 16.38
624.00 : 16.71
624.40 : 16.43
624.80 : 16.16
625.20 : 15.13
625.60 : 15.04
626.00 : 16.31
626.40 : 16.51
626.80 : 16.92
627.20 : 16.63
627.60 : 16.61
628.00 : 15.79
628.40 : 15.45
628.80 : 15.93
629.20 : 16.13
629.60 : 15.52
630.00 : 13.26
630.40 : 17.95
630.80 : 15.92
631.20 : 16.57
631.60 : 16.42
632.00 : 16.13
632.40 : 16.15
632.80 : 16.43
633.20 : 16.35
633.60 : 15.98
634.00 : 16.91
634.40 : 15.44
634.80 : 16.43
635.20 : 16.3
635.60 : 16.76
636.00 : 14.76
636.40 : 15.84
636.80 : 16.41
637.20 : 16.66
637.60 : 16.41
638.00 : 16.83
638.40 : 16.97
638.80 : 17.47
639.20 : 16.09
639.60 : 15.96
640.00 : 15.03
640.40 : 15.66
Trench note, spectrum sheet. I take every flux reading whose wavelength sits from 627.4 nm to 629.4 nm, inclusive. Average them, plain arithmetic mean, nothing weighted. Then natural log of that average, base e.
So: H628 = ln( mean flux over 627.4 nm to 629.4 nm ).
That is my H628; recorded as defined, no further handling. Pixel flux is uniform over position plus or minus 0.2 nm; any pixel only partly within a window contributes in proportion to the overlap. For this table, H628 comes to 2.771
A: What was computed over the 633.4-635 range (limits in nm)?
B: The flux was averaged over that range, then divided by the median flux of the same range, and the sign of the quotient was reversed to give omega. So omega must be -0.999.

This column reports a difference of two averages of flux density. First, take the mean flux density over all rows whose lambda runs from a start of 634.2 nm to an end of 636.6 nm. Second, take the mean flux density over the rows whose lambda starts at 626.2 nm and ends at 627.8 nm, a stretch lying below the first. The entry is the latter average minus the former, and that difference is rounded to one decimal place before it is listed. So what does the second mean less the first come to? 0.7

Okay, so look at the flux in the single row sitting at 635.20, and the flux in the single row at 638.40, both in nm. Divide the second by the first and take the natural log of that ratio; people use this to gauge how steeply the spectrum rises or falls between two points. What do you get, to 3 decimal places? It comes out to 0.040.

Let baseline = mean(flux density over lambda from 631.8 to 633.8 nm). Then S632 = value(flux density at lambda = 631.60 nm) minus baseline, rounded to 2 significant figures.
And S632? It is 0.21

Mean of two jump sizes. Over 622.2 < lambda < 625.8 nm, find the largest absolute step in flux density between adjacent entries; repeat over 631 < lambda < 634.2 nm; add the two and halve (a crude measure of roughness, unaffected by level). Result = 1.63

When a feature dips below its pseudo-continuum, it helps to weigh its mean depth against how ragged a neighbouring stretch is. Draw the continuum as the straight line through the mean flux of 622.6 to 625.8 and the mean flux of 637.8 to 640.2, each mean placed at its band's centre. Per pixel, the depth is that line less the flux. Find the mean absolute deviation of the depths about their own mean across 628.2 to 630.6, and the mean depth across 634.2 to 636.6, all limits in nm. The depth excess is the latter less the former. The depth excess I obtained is -0.6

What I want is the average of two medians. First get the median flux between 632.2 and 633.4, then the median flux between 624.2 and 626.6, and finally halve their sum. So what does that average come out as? 16.3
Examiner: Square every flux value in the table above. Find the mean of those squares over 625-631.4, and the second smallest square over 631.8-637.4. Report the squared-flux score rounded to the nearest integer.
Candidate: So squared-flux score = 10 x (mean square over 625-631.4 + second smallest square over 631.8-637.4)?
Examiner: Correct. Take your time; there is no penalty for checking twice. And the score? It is 4947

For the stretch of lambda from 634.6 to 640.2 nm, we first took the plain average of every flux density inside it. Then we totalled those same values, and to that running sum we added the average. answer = 244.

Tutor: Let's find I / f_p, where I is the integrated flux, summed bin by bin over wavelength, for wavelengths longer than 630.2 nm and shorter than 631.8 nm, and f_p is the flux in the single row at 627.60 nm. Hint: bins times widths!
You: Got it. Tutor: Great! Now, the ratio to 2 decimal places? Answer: 1.61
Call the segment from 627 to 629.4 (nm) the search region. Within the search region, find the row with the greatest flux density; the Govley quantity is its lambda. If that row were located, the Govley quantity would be 627.20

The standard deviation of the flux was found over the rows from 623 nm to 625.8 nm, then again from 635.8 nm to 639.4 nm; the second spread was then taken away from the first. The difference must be -0.09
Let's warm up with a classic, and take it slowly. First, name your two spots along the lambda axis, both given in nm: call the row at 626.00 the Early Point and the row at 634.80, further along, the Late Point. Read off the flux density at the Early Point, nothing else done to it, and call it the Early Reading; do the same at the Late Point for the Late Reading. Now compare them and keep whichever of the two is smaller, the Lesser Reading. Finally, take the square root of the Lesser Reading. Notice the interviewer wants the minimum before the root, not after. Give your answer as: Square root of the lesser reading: 4.04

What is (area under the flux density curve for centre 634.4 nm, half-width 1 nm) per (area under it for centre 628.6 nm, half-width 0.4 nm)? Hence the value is 2.58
